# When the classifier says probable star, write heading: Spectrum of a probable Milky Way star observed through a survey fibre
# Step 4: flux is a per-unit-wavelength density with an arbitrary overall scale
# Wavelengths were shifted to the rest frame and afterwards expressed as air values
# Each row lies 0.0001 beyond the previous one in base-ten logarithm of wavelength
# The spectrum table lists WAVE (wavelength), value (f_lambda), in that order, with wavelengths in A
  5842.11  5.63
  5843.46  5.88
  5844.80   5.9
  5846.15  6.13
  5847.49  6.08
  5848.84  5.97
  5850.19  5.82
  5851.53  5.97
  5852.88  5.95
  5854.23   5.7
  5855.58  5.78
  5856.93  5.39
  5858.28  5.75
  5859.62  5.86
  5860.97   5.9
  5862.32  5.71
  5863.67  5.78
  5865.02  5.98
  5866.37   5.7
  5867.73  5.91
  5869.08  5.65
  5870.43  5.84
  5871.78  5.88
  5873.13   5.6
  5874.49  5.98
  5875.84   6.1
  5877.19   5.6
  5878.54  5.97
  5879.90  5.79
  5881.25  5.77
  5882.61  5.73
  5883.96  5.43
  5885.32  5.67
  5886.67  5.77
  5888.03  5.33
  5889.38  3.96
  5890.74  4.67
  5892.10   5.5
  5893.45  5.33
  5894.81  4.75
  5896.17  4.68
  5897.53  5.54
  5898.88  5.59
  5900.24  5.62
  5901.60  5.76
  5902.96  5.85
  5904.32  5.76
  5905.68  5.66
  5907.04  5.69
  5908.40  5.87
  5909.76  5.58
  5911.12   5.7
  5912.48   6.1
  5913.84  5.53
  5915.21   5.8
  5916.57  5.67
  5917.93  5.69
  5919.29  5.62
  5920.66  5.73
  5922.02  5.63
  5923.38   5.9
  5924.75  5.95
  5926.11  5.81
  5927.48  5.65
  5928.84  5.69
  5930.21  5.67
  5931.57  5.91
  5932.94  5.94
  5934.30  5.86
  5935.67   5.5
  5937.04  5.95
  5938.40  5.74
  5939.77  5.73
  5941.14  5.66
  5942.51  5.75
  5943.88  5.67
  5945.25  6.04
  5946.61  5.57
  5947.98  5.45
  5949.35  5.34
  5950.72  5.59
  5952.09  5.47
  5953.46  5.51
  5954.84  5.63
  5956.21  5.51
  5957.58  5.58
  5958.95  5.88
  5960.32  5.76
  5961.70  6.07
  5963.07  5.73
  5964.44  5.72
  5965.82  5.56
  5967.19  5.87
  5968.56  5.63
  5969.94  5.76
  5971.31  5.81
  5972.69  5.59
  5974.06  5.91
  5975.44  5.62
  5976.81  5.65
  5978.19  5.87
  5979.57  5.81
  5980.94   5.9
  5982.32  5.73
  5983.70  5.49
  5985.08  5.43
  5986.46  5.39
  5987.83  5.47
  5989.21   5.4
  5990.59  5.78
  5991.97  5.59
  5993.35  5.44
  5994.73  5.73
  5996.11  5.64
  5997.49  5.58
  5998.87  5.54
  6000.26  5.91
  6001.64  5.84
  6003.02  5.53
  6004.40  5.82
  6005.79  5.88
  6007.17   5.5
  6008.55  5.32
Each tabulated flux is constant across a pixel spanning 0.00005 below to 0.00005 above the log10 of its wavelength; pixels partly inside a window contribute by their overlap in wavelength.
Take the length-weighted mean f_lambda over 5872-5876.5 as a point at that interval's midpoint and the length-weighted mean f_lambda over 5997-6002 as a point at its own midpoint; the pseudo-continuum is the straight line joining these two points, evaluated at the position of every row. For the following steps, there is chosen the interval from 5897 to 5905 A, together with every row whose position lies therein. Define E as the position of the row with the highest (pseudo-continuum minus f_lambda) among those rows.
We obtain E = 5897.53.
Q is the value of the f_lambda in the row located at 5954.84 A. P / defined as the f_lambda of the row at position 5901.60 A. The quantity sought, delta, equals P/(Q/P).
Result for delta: 5.9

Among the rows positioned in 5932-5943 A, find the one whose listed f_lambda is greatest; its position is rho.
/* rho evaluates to 5937.04 A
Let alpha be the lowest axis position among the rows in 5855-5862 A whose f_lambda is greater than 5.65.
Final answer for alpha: 5855.58 A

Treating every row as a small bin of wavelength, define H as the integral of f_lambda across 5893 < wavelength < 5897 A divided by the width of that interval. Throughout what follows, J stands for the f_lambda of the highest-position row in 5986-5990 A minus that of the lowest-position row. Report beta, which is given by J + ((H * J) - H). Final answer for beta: -4.9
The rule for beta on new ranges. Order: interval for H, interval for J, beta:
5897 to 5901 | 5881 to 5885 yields -7.8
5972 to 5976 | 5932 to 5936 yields -8.7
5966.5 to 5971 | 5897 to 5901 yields -5.2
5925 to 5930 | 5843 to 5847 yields -4.0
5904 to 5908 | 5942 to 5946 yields -3.8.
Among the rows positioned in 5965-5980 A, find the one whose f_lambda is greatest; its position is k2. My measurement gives 5974.06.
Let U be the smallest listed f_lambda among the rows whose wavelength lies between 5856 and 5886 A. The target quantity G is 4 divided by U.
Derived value 0.742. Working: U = 5.39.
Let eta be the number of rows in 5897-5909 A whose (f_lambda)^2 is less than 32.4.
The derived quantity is 5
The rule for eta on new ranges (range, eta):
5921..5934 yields 4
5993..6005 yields 5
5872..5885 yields 3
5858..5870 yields 1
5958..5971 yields 2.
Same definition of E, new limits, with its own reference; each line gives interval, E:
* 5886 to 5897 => 5889.38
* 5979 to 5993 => 5986.46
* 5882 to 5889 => 5888.03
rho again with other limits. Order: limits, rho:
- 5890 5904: 5902.96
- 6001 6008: 6005.79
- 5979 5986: 5980.94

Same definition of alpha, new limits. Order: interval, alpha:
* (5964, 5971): 5964.44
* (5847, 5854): 5847.49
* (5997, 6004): 6000.26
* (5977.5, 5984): 5978.19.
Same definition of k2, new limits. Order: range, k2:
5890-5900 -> 5898.88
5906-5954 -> 5912.48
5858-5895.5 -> 5875.84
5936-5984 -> 5961.70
